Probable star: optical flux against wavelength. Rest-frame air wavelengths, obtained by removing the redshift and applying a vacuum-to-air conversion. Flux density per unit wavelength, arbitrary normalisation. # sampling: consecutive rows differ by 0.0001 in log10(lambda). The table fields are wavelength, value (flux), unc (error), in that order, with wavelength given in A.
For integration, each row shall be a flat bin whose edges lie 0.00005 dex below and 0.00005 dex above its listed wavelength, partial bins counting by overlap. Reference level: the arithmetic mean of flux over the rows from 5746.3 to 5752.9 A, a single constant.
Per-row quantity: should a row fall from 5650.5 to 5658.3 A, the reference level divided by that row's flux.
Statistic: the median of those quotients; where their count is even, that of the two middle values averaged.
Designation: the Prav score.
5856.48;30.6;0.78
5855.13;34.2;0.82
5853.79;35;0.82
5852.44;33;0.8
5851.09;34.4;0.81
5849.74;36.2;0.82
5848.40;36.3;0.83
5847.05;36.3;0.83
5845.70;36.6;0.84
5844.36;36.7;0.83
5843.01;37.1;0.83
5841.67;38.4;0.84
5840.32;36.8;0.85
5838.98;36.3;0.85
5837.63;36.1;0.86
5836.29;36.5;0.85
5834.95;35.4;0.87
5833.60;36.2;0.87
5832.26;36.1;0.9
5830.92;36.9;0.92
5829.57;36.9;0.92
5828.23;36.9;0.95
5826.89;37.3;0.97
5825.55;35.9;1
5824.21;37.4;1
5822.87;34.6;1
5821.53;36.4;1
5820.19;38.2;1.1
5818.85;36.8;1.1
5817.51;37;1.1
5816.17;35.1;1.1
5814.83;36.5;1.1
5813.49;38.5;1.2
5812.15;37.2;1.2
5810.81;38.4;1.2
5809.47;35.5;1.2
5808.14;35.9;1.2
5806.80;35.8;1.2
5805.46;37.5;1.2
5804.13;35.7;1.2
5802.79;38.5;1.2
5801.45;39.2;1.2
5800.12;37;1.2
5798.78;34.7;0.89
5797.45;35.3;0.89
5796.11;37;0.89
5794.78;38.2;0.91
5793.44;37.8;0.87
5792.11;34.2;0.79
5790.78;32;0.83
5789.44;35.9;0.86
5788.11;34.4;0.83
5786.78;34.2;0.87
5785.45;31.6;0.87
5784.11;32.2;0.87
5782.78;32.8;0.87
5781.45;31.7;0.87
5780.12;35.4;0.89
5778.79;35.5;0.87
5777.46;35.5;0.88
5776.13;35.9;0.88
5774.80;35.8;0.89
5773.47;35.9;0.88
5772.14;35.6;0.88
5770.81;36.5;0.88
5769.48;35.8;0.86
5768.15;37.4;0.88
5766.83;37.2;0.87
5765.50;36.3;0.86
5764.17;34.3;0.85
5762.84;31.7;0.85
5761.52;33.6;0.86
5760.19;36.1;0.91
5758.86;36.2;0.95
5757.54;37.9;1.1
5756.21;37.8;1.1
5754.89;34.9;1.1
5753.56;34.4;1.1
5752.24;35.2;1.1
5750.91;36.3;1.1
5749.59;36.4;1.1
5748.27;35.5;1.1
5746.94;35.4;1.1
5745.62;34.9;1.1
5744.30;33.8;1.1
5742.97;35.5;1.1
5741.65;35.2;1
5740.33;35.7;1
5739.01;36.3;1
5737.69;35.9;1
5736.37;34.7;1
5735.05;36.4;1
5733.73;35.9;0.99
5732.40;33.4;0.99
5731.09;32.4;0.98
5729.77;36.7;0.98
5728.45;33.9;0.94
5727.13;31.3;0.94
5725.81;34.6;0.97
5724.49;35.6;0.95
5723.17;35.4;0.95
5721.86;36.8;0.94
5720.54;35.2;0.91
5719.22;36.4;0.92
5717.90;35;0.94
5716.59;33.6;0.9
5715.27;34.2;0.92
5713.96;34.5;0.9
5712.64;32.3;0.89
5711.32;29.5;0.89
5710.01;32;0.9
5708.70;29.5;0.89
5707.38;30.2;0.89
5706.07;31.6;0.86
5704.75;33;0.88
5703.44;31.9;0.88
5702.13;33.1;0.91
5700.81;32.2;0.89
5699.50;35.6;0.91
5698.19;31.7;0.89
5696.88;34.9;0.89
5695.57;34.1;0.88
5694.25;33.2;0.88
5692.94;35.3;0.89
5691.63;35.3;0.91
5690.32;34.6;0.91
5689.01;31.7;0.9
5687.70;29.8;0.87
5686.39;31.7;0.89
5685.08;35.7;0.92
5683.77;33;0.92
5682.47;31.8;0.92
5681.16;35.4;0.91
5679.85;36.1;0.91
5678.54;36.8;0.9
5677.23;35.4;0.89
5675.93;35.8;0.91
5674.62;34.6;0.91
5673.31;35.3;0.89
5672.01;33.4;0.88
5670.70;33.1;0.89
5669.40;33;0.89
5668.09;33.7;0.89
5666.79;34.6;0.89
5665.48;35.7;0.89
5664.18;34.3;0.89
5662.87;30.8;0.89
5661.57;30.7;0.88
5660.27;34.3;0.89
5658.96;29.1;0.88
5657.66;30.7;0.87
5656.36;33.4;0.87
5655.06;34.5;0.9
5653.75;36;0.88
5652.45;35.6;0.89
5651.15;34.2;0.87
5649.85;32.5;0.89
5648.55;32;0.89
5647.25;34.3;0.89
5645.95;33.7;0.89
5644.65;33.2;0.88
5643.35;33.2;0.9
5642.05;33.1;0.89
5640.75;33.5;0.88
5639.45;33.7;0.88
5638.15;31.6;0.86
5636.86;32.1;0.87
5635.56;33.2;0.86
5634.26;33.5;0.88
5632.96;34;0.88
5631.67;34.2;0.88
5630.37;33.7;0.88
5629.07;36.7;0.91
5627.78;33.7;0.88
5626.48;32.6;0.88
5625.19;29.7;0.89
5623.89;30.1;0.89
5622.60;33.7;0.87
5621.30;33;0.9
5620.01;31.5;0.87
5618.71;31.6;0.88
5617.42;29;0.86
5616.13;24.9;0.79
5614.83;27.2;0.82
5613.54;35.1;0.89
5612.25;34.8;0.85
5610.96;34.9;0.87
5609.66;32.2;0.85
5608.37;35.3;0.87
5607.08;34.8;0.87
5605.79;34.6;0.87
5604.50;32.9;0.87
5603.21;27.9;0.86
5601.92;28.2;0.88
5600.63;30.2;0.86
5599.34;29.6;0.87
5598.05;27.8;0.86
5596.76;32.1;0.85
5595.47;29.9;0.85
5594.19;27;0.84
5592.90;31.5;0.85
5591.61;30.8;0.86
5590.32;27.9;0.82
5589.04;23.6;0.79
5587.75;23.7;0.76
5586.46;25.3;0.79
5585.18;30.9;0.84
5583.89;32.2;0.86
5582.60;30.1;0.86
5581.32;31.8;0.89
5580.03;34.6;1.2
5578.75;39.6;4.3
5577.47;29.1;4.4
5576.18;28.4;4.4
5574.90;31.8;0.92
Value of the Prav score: 1.04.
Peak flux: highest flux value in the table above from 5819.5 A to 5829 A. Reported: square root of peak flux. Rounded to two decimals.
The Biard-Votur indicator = 6.18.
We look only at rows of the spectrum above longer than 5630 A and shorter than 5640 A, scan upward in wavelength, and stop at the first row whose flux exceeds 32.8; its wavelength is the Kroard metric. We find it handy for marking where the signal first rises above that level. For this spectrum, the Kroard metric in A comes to 5630.37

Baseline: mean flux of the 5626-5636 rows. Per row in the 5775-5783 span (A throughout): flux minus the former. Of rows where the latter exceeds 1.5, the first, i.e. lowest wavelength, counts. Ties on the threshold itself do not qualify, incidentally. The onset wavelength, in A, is 5776.13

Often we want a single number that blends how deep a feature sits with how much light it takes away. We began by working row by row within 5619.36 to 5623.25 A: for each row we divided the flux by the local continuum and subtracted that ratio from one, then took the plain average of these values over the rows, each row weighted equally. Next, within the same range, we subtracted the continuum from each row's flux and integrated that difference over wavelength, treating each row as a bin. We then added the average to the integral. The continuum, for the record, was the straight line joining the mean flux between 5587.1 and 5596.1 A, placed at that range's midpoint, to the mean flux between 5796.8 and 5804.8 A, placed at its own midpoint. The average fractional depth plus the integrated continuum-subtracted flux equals 14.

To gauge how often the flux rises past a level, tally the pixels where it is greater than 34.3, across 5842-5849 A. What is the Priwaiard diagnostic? 5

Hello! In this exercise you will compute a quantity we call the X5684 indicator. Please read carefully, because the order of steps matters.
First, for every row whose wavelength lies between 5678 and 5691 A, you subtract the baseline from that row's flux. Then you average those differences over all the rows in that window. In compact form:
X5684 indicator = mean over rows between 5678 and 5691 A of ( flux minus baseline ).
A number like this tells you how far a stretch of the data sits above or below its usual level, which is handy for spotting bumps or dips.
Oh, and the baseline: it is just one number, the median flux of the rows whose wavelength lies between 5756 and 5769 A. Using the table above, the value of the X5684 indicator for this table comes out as -3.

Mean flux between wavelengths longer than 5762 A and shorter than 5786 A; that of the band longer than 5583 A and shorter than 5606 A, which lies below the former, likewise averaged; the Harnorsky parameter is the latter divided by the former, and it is 0.84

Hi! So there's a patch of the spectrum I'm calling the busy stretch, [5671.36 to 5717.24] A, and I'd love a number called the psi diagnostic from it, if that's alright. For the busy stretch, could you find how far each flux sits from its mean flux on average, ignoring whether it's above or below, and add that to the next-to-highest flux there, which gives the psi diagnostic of 37.8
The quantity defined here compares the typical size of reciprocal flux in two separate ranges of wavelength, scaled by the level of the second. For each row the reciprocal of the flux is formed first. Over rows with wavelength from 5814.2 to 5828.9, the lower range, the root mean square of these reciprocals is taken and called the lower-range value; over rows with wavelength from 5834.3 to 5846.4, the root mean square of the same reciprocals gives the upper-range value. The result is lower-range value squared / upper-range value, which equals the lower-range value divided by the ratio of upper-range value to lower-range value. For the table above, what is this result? 0.027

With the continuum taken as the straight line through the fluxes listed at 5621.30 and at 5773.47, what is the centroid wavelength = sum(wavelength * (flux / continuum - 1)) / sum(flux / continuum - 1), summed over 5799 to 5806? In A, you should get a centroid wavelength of 5802.1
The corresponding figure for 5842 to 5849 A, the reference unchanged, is 5846.6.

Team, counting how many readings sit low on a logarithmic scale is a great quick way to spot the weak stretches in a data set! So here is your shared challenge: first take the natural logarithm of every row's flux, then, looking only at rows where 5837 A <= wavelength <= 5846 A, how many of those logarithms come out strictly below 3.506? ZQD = 0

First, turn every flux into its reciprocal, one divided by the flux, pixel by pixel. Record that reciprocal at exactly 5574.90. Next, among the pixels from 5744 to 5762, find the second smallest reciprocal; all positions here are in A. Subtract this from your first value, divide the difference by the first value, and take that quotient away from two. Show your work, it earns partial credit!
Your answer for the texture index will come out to 1.84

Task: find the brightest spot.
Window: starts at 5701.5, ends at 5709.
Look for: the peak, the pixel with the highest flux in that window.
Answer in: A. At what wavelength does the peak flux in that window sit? 5702.13 A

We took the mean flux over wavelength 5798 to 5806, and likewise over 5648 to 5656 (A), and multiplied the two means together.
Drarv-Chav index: 1266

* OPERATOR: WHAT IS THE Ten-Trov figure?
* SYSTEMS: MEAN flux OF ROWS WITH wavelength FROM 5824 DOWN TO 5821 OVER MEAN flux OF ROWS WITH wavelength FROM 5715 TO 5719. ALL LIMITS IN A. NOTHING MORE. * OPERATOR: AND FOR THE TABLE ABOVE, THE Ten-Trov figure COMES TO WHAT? 1.04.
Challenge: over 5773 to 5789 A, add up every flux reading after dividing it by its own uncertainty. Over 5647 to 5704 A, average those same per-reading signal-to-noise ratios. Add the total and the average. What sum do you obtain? 509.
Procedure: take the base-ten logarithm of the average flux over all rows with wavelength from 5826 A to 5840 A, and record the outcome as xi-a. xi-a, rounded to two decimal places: 1.56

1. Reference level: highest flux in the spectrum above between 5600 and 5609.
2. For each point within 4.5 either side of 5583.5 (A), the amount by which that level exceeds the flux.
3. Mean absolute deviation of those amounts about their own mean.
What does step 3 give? 3.0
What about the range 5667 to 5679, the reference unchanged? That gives 1.1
